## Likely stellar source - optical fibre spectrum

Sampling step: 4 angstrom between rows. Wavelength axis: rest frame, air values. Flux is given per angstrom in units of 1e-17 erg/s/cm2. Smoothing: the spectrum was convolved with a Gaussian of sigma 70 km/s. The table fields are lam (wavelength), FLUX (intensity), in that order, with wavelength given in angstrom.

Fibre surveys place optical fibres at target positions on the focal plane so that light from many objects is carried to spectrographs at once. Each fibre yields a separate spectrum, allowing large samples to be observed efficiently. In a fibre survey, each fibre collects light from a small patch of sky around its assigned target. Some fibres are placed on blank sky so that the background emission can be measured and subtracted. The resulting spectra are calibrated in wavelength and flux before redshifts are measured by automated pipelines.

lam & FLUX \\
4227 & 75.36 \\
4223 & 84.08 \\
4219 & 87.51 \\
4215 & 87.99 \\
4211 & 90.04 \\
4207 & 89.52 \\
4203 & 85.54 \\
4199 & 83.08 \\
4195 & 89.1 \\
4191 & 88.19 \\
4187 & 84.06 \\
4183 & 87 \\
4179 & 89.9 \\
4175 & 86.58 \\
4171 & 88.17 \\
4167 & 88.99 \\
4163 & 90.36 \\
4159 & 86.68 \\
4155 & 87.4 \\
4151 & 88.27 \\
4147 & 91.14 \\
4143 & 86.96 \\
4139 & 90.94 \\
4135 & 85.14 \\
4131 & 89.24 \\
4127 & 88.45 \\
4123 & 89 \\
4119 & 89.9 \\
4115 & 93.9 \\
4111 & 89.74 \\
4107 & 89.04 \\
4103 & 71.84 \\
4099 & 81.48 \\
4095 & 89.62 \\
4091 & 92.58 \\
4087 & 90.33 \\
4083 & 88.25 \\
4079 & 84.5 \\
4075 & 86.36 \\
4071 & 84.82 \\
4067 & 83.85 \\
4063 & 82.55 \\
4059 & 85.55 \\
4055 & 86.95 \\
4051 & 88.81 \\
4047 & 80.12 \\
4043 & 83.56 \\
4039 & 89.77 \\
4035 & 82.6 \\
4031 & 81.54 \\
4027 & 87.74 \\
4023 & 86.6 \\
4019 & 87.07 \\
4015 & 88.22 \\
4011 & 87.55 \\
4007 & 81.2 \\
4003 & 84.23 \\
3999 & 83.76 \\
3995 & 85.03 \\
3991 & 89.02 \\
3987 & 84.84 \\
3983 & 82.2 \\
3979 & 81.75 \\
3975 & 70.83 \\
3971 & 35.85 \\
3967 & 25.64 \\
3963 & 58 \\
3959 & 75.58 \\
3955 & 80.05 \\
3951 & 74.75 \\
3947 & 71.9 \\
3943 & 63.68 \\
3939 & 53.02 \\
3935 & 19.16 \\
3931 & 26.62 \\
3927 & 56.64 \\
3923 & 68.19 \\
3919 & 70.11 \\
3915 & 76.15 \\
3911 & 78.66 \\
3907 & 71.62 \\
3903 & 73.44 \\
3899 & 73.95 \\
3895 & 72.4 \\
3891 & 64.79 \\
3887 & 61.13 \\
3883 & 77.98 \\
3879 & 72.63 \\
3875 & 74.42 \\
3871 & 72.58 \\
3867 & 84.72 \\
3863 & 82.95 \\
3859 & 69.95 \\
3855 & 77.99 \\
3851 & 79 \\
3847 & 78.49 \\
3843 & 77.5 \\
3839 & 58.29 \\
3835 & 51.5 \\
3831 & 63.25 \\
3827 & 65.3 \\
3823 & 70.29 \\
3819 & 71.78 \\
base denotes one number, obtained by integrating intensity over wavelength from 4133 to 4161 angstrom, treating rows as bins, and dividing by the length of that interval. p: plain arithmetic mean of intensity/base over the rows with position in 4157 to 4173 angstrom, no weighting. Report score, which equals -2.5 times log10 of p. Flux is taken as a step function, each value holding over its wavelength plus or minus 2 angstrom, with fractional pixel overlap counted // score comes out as -0.01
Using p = 1.01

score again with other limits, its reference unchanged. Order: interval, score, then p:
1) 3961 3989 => 0.37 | 0.71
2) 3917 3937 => 0.66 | 0.55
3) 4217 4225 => 0.03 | 0.97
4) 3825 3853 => 0.29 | 0.77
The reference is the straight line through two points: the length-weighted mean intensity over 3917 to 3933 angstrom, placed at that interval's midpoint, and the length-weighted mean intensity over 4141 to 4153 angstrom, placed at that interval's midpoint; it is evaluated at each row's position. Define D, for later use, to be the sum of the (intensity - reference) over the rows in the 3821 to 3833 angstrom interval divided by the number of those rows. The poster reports 26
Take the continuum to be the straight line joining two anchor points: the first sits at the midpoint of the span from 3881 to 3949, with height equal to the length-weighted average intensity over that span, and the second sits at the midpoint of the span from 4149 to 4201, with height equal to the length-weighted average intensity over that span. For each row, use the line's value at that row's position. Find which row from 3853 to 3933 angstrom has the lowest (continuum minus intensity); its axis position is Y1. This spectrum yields 3867 angstrom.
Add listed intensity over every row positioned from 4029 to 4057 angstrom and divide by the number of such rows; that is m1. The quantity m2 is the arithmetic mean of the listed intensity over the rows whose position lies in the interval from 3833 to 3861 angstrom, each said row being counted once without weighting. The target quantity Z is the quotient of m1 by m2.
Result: 1.20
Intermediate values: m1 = 85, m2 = 70.4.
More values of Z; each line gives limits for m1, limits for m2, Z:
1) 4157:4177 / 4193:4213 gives 1.01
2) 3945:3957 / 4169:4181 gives 0.86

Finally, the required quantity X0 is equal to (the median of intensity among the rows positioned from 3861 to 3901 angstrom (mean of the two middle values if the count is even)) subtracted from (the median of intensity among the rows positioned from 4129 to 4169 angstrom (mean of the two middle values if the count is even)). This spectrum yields 15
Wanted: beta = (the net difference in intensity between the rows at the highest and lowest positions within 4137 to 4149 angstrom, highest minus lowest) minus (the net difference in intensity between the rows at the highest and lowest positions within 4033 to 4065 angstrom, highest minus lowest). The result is 0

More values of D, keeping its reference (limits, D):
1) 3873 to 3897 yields 21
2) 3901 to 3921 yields 21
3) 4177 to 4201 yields -8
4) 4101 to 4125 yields 4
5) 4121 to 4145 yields 2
